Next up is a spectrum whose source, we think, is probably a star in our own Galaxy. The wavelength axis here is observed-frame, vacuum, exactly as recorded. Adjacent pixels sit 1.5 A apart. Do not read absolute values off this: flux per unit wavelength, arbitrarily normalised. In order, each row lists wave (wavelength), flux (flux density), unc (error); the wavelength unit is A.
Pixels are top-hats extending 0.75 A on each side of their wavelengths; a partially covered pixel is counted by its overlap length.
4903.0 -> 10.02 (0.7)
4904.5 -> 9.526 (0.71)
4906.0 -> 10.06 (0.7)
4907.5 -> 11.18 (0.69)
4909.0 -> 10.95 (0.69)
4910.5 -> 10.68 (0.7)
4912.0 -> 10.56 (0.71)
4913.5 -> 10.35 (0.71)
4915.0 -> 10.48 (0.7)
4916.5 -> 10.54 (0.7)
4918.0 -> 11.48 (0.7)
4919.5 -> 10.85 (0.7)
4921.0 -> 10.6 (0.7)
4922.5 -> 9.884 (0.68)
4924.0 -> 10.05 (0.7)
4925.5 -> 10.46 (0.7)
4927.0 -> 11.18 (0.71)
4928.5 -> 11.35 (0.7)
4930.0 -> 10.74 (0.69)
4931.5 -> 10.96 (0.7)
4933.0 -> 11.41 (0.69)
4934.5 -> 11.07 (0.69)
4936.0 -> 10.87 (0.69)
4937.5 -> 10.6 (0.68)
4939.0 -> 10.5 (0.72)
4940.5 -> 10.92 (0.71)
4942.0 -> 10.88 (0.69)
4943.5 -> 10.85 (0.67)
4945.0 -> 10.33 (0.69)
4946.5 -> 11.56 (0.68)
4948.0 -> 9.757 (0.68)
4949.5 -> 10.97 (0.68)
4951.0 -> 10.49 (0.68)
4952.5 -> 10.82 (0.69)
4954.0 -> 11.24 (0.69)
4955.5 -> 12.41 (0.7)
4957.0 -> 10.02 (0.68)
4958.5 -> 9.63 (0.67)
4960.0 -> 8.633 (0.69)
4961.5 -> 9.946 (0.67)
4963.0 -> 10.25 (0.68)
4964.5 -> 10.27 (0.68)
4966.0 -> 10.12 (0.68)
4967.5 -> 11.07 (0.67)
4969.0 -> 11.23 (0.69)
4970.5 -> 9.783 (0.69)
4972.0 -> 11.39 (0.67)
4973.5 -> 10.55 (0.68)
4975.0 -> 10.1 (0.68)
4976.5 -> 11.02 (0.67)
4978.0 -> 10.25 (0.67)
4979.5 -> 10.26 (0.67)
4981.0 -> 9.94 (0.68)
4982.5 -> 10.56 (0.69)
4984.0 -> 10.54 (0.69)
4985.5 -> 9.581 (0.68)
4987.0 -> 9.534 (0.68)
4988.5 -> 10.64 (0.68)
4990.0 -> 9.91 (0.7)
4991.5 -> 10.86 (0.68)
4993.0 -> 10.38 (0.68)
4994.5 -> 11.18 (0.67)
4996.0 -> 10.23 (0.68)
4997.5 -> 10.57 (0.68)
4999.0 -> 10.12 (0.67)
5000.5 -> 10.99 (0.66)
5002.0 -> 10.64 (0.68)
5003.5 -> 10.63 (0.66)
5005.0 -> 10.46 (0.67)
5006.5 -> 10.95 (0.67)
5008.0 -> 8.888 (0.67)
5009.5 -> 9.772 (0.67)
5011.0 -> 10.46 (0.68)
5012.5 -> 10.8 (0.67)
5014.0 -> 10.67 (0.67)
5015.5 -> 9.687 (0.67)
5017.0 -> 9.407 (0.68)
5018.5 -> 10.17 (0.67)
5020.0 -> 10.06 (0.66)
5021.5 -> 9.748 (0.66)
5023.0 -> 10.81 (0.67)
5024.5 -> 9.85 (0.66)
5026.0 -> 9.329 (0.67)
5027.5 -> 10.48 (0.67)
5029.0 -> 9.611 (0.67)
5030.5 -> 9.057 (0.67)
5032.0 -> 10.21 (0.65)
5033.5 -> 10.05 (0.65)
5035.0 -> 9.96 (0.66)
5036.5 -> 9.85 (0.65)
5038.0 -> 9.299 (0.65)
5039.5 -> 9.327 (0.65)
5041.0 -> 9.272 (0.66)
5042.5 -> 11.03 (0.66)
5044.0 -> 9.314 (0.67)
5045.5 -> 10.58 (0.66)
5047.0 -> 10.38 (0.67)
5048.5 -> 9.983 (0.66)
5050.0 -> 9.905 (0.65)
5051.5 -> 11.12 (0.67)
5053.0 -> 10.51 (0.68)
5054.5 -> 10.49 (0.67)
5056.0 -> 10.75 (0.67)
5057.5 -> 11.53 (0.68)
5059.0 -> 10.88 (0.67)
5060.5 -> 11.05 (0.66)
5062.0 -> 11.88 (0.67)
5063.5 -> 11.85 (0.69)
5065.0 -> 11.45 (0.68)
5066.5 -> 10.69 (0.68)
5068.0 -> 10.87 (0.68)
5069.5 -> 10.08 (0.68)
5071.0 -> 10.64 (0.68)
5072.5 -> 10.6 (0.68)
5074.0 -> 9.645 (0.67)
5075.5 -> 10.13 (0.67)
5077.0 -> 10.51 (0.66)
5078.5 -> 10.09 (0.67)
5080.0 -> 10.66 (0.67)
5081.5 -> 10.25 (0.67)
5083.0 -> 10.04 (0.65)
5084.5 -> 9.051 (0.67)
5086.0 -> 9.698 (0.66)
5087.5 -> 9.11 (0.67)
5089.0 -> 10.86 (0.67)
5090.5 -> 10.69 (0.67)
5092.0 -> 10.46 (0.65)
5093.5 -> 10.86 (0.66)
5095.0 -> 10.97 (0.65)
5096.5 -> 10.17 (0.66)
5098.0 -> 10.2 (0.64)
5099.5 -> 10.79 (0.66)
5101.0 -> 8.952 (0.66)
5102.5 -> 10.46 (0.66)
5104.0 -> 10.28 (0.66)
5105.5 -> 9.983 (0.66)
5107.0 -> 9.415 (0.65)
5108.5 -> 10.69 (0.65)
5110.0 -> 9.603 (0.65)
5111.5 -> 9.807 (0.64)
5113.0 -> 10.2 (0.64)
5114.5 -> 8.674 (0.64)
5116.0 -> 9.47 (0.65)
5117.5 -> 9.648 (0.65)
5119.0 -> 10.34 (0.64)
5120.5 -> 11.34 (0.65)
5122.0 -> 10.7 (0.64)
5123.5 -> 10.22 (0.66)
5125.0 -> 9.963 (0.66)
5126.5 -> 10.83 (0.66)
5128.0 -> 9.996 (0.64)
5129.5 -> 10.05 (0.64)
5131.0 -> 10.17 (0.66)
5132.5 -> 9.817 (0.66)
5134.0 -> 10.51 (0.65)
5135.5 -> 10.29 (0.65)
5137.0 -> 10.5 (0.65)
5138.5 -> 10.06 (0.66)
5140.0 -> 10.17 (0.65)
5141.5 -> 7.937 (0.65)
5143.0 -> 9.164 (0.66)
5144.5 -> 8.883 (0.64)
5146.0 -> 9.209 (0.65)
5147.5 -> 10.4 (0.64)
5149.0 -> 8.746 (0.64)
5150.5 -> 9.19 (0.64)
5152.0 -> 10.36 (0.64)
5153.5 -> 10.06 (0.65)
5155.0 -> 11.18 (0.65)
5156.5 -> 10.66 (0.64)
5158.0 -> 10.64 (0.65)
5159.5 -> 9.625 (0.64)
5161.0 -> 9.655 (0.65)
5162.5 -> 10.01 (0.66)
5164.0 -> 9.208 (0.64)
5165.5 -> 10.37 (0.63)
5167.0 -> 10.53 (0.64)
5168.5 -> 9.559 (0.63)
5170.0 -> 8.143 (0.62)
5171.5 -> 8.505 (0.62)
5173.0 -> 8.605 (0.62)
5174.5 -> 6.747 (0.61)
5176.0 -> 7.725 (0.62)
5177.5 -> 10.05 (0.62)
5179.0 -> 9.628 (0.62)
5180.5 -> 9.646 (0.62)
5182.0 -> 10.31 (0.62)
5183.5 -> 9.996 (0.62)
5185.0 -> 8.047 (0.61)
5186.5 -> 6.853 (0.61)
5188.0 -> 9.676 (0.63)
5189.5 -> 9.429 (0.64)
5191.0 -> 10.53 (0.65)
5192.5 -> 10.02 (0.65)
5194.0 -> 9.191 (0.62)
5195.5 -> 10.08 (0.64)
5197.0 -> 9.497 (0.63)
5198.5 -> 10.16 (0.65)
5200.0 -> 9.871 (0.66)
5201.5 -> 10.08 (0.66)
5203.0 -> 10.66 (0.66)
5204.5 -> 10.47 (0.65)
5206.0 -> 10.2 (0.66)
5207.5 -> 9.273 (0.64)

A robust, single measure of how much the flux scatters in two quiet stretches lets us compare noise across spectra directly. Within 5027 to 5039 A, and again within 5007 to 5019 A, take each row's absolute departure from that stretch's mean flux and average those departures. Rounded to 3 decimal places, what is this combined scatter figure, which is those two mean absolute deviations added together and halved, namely 0.456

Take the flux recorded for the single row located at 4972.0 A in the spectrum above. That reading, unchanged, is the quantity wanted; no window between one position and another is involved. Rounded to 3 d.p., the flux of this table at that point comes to 11.390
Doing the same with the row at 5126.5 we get 10.830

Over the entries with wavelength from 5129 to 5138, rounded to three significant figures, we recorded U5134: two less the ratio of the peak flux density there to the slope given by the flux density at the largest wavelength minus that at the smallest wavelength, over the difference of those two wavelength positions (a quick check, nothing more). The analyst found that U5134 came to -173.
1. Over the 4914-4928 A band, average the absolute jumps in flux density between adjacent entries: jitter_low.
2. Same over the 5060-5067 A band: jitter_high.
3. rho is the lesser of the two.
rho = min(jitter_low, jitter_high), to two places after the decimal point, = 0.49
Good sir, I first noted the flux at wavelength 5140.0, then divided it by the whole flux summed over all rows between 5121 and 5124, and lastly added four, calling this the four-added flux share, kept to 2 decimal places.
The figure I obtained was 4.49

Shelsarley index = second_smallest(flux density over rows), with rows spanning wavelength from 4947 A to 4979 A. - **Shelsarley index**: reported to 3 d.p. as 9.630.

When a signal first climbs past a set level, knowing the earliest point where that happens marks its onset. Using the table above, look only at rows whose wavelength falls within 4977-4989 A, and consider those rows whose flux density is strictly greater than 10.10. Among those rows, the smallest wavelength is 4978.0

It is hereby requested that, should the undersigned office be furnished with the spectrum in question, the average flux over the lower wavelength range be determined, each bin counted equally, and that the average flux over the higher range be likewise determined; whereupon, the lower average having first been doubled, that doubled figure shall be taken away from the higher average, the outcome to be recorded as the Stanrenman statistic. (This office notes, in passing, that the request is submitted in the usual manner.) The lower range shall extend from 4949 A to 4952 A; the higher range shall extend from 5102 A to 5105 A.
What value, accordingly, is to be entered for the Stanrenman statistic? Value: -11.1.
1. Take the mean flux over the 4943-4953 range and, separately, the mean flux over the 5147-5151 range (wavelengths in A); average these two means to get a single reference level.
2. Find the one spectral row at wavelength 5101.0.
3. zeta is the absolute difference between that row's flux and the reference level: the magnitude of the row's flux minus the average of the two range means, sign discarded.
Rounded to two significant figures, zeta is 1.1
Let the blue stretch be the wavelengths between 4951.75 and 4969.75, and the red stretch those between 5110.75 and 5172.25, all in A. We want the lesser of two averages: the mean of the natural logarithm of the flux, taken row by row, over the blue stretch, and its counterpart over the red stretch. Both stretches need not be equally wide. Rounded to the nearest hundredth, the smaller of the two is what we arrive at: 2.29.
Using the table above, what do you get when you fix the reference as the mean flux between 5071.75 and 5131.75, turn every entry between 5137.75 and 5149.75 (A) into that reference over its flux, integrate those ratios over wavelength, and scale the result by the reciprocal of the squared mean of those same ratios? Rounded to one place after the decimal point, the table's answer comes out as 11.0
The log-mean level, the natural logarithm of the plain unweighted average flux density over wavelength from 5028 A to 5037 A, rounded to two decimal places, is 2.28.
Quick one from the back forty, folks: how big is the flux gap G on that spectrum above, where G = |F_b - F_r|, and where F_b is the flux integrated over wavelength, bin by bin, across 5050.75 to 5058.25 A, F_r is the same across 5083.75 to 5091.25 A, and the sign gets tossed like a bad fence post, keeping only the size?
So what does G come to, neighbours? 7.5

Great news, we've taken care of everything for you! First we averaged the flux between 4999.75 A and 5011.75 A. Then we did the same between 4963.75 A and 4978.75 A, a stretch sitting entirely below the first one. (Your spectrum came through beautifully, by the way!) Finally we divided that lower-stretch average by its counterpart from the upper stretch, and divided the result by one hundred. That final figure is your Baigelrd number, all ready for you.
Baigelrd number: 0.0102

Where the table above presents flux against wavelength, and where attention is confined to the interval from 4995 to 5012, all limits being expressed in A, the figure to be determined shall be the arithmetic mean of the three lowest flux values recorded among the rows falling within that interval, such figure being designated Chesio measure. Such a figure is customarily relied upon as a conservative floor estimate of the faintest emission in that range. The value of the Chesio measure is 9.6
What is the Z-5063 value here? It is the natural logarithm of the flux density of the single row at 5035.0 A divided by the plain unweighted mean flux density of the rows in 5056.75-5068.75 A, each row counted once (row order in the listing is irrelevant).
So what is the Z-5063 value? -0.12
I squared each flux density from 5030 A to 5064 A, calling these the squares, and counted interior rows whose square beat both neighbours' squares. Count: 7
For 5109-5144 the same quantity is 7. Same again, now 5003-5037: 6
